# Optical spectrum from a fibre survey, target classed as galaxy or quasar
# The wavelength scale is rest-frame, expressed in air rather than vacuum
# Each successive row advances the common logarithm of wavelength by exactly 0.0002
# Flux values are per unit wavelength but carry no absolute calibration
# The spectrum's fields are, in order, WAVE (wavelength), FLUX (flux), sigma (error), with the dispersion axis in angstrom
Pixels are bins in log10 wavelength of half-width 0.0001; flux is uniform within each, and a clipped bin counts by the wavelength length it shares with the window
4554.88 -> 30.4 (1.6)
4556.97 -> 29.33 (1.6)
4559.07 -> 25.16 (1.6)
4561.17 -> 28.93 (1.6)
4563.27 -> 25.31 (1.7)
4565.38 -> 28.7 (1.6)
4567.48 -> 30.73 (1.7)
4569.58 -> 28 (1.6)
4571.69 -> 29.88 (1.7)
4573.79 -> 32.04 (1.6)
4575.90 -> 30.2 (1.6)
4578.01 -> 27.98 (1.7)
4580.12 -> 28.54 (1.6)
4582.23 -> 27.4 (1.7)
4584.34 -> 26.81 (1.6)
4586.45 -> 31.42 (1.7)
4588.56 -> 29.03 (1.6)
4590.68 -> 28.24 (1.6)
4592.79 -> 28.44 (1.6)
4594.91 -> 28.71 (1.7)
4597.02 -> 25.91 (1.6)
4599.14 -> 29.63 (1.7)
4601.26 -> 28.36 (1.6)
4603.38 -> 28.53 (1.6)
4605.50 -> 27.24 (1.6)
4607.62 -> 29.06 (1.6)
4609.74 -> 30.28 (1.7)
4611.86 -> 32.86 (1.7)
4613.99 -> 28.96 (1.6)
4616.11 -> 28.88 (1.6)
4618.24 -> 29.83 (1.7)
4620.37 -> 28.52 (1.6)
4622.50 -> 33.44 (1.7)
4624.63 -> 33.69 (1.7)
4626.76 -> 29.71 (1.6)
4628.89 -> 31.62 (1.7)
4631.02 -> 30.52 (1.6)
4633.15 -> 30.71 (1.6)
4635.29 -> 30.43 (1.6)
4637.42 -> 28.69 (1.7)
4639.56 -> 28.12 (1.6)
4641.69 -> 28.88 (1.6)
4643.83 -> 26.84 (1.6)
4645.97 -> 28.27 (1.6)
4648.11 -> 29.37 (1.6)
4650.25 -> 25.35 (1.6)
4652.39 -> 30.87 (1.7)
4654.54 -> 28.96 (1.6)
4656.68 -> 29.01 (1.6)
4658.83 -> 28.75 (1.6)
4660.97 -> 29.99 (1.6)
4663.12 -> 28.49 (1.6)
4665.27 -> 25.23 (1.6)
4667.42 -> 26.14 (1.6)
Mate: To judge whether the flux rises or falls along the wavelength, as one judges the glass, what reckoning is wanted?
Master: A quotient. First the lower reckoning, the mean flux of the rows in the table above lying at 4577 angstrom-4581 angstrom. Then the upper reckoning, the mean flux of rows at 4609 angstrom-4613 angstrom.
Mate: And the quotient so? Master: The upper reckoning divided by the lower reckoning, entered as 1.12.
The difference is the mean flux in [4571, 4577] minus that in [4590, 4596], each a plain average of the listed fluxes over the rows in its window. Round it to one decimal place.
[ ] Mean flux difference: 2.2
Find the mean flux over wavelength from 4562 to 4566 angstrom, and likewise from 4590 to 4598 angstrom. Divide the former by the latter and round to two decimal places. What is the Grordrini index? 0.97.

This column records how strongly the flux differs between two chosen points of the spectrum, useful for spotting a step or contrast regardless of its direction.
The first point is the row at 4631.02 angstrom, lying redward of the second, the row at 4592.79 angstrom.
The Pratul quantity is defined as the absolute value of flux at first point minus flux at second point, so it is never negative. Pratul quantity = 2.1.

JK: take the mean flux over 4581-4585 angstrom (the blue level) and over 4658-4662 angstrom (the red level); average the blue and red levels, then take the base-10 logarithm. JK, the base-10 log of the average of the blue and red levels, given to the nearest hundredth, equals 1.45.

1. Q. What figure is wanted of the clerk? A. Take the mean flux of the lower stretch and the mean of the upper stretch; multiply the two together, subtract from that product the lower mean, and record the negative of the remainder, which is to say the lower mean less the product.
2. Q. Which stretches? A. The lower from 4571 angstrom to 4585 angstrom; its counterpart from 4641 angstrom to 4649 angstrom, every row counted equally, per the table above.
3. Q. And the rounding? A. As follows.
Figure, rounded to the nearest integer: -792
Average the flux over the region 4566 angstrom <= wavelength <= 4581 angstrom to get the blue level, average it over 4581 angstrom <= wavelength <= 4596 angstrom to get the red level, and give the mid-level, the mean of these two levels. 29.1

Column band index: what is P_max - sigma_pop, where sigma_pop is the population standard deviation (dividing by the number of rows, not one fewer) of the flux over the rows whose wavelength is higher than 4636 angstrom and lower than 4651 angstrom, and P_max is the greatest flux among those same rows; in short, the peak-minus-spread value 28.1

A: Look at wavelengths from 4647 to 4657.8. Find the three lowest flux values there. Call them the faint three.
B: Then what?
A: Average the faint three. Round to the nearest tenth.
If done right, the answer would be 27.8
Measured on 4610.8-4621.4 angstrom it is 28.8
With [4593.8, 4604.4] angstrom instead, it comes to 27.6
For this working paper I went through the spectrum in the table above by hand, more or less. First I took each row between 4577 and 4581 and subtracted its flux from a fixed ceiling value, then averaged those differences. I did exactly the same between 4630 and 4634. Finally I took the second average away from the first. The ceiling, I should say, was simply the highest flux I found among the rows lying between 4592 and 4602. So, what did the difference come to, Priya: 2.4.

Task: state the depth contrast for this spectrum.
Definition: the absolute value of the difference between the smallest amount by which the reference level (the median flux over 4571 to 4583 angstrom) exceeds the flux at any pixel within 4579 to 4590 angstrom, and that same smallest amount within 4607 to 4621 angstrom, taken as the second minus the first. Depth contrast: 1.4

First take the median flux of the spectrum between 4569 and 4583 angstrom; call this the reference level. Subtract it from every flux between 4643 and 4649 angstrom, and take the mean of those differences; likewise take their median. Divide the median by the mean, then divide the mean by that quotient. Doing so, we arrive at -0.5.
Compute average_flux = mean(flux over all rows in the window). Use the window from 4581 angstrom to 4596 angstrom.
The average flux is 28.6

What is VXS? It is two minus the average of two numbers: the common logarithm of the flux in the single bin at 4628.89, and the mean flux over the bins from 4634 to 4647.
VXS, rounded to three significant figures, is -13.0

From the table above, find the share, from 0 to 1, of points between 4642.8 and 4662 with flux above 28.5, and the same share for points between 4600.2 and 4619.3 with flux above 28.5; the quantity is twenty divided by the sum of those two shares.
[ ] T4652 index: 13.8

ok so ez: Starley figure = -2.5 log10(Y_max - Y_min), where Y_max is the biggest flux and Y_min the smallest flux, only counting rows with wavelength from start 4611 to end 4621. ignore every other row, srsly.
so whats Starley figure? -1.59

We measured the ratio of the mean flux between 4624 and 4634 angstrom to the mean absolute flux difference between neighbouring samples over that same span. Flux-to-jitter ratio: 17.4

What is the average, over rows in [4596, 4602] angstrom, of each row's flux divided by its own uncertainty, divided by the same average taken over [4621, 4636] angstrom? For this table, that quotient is 0.89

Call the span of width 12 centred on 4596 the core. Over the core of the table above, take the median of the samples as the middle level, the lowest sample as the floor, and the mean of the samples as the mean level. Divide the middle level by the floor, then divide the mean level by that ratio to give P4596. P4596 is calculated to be 25.7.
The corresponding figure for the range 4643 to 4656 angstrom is 25.1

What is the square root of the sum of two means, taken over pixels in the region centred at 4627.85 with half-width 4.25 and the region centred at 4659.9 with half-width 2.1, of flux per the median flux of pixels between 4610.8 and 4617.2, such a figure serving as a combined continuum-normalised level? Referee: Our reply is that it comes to 1.45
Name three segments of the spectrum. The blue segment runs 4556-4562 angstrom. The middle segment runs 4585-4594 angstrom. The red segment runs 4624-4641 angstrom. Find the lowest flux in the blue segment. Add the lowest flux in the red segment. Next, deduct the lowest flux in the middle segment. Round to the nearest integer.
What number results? 25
